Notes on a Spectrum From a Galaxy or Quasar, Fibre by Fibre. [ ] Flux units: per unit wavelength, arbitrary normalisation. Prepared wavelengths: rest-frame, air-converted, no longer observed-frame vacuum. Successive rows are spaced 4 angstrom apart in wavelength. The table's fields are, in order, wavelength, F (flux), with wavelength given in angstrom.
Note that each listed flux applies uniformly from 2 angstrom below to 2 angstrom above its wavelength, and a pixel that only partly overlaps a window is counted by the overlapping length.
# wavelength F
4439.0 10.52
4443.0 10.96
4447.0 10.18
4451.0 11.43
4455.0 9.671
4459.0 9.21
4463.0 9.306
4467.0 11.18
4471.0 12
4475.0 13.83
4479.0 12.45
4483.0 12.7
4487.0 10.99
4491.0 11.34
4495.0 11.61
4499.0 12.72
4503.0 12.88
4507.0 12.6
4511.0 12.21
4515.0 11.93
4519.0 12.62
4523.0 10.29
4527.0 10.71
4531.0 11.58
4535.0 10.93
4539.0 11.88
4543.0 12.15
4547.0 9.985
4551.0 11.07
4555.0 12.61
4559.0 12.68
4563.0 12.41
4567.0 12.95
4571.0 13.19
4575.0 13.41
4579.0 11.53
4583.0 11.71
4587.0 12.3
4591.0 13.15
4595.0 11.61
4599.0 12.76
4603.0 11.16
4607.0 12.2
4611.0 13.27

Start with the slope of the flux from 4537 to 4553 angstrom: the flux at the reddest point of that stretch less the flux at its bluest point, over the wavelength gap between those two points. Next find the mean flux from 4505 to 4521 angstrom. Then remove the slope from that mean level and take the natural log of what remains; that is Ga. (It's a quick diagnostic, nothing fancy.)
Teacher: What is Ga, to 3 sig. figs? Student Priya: 2.52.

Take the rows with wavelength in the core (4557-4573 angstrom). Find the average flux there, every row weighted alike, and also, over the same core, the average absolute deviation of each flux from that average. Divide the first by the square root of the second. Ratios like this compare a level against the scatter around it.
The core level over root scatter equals 25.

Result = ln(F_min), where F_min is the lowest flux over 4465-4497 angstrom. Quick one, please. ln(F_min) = 2.40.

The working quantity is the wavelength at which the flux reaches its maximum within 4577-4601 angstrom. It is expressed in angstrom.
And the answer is 4591.0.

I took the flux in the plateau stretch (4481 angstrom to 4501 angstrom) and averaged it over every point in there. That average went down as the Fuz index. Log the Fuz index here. 11.9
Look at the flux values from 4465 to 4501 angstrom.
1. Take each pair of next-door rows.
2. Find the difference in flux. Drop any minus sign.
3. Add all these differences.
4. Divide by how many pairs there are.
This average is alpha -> 1.0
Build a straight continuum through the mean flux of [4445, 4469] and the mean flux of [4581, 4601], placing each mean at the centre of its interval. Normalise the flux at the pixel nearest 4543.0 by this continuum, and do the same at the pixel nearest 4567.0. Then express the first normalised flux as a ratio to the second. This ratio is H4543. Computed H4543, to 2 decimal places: 0.97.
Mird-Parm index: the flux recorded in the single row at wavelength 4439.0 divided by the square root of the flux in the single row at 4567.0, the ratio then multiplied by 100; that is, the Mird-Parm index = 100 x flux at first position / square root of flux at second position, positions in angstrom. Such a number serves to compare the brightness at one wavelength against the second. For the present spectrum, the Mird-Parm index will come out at 292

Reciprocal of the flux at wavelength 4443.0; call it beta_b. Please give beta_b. 0.091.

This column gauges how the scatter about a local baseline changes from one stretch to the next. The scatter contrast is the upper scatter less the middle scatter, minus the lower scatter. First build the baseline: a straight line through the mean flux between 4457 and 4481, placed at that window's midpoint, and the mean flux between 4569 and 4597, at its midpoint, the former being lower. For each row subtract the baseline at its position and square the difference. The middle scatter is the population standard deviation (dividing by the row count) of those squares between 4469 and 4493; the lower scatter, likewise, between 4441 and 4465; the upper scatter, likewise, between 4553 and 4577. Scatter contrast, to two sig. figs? -3.3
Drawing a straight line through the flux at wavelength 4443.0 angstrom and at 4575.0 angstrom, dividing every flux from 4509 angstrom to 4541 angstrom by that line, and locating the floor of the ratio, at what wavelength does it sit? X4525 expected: 4523.0 angstrom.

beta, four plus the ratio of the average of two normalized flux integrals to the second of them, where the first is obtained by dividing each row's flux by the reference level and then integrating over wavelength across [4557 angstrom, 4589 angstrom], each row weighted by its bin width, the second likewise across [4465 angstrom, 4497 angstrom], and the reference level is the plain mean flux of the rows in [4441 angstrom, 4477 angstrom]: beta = 5.02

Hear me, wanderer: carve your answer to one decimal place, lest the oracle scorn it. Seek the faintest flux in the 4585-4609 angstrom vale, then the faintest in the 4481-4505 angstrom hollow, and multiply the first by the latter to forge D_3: 122.6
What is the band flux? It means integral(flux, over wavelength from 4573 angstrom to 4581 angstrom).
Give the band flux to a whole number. 100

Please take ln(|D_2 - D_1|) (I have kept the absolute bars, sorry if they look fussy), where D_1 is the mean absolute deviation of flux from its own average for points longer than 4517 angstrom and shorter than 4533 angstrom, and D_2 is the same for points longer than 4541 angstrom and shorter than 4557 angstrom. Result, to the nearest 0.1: -2.1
